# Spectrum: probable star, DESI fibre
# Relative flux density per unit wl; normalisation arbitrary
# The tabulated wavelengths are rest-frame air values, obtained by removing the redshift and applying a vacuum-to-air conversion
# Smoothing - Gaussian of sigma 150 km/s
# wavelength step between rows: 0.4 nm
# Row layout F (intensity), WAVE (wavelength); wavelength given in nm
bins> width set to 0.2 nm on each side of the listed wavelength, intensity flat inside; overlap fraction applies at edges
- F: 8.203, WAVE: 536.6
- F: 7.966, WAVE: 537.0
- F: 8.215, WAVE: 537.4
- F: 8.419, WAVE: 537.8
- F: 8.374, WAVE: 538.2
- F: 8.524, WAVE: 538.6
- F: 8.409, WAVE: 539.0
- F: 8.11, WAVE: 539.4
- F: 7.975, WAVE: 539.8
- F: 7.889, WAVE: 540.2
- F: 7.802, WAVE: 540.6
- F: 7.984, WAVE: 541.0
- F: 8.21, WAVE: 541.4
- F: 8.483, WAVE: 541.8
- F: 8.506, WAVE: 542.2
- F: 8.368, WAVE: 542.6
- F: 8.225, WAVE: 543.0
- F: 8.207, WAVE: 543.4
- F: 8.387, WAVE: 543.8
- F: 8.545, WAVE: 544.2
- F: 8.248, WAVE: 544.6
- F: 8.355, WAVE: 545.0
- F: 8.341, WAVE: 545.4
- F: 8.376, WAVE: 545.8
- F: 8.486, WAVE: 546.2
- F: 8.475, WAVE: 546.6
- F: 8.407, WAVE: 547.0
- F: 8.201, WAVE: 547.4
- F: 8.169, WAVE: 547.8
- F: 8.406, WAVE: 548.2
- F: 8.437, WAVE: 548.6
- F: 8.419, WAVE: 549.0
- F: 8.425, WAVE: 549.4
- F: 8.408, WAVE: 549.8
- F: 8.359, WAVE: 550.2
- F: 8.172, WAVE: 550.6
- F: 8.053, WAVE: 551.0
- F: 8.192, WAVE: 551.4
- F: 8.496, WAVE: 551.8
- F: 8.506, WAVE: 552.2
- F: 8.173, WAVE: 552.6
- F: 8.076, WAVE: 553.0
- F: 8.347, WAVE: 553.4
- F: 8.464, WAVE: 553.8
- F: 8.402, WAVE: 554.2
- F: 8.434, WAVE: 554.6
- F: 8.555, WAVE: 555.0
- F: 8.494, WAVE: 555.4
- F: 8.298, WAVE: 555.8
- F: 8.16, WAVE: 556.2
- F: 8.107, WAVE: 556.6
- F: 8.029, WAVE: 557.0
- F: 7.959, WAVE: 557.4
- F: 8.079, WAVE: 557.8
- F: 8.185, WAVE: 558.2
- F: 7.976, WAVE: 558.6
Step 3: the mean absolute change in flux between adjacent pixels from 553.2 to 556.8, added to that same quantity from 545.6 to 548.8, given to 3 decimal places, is 0.197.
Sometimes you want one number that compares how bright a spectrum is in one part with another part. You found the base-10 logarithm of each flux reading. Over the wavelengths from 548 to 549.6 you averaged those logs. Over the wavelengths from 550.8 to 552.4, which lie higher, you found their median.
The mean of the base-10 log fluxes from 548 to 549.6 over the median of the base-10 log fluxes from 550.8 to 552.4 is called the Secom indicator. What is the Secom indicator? 1.00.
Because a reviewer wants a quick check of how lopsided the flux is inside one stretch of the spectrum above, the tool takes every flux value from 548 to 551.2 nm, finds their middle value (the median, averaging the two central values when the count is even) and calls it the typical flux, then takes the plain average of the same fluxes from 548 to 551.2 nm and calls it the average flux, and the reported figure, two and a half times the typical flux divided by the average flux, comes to 2.52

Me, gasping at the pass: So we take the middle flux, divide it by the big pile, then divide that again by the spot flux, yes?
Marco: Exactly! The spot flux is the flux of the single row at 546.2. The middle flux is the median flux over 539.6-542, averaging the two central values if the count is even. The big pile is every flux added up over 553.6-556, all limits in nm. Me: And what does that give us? 0.0186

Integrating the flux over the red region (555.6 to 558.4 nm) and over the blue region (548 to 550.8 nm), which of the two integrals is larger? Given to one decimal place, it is 23.5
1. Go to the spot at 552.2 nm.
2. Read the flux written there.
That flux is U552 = 8.506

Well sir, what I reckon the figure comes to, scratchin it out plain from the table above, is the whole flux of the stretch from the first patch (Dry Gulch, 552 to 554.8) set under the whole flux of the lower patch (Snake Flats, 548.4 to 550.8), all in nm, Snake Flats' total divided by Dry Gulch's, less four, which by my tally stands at -3.14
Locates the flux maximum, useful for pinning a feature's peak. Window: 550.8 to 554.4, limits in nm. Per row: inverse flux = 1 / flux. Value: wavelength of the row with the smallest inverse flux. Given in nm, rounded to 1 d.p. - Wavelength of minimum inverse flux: 552.2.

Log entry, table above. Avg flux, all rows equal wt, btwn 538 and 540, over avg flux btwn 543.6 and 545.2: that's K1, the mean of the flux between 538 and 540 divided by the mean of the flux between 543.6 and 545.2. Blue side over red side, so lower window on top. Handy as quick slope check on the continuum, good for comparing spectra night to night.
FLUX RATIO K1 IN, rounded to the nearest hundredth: 0.99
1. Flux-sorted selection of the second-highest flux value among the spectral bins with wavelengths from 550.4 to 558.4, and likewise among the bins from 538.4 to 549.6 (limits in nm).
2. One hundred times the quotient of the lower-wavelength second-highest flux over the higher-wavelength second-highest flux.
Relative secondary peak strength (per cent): 100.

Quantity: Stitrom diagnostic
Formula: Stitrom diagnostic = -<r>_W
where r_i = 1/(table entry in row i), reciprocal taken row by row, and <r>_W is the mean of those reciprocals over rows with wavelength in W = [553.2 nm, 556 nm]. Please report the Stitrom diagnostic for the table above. -0.119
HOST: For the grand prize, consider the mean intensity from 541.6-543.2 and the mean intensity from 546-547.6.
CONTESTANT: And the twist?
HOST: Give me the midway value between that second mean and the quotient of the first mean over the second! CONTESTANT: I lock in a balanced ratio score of 4.70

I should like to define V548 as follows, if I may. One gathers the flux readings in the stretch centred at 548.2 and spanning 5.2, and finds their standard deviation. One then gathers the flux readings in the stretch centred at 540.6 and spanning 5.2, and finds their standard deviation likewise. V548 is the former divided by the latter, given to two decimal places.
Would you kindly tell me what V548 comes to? 0.45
